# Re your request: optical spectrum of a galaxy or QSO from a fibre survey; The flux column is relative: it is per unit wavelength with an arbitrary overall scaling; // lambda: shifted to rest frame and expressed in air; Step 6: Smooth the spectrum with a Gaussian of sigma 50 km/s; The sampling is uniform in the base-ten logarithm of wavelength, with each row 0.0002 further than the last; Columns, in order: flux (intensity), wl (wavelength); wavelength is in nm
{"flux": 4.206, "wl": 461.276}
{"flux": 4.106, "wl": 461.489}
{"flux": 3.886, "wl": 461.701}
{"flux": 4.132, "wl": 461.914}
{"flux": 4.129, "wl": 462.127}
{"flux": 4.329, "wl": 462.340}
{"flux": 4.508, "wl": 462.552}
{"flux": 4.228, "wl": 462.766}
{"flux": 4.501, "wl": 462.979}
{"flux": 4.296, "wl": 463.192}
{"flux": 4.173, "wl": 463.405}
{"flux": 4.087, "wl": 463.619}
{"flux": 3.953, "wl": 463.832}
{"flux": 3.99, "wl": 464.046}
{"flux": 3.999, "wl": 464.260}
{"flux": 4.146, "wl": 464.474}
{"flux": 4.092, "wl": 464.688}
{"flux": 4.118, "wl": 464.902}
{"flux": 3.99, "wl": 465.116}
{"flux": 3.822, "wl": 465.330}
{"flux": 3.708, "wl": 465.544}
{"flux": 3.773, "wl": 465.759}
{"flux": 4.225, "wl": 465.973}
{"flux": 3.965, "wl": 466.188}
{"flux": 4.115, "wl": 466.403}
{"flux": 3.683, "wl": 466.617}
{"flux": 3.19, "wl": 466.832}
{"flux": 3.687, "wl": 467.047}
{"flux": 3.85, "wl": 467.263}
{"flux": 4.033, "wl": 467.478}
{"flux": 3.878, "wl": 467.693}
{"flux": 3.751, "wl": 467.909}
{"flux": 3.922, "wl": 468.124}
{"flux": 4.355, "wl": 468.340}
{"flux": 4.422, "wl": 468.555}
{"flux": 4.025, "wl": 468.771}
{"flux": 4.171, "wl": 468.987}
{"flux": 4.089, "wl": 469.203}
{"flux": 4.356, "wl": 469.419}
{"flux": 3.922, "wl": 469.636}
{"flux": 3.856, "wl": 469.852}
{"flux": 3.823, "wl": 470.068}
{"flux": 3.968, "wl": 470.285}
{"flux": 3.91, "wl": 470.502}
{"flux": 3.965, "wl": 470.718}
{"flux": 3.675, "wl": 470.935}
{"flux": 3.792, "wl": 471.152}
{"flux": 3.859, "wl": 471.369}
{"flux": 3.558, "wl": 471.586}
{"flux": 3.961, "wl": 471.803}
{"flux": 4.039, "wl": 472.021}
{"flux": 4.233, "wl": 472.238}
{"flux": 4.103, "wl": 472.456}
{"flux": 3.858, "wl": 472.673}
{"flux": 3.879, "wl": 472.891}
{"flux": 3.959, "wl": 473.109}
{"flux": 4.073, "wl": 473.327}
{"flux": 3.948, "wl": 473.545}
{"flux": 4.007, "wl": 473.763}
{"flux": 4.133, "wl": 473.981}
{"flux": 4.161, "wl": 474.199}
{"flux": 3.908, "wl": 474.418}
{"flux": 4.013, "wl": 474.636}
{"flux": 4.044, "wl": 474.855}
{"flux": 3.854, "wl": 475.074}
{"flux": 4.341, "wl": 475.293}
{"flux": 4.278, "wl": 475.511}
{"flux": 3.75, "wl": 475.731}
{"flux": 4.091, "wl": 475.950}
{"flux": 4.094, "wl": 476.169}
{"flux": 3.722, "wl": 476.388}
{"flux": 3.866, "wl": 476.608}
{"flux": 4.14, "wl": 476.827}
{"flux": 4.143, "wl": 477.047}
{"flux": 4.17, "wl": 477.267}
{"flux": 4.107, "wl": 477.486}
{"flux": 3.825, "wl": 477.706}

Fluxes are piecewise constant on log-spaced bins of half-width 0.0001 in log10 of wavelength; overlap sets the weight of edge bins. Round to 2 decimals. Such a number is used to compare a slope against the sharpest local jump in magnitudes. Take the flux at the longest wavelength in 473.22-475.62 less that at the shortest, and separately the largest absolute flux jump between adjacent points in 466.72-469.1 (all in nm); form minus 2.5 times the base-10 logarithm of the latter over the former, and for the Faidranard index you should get -0.96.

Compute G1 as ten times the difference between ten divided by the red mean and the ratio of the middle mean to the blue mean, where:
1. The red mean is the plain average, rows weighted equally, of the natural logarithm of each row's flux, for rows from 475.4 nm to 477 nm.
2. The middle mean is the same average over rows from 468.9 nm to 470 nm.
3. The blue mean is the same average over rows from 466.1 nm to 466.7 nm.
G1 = 62.0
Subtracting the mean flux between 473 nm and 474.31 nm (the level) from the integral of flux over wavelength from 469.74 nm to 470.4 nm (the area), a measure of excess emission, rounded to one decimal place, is -1.5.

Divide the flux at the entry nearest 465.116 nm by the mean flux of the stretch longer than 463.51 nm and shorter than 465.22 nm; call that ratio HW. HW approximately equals 0.99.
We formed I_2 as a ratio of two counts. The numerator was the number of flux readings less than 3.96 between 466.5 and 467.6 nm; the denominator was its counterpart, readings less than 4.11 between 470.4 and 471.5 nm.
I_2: 0.8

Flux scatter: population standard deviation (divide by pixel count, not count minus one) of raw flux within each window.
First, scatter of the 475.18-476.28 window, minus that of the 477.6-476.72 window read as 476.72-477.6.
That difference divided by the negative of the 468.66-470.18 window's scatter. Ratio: -1.0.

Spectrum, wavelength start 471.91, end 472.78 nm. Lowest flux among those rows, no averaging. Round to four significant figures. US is 3.858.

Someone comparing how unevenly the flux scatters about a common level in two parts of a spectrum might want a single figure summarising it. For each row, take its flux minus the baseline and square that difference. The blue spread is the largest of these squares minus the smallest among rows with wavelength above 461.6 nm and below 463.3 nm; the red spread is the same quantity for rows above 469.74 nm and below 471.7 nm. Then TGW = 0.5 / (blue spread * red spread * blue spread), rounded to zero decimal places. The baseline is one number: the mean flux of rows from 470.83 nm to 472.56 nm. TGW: 31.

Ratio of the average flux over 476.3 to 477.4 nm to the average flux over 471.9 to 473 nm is 1.00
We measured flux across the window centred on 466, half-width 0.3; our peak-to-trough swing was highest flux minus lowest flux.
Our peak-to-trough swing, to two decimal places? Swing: 0.45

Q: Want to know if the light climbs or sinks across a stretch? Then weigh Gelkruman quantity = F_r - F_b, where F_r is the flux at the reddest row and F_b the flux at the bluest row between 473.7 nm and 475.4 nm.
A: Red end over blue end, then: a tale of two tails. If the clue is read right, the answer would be 0.33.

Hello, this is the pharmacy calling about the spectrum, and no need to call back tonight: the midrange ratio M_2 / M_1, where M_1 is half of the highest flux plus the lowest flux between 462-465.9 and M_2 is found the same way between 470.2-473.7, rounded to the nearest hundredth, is 0.95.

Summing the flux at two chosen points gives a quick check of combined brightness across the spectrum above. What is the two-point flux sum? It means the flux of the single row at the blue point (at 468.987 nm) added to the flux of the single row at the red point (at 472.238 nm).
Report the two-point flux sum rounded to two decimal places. 8.40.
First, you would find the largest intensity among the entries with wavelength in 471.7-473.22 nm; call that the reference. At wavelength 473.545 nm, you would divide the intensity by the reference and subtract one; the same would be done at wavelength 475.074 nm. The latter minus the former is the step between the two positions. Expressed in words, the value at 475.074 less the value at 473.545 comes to -0.022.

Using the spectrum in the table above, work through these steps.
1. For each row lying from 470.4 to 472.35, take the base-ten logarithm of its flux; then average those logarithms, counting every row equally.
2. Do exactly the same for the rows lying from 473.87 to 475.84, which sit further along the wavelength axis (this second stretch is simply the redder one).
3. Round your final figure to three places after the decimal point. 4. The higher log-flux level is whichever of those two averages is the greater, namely 0.607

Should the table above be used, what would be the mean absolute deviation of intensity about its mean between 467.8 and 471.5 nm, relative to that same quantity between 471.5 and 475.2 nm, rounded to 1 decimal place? 1.5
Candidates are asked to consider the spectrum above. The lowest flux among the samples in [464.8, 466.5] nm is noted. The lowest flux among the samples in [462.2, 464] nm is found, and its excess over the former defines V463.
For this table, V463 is 0.2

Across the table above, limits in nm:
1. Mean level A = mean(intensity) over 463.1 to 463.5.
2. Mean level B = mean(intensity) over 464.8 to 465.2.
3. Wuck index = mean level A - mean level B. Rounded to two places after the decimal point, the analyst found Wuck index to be 0.18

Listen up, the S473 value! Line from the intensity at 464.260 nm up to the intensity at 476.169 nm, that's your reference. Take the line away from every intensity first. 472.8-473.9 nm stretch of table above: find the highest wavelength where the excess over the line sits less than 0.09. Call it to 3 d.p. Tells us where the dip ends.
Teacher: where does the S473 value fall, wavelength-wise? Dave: 473.763 nm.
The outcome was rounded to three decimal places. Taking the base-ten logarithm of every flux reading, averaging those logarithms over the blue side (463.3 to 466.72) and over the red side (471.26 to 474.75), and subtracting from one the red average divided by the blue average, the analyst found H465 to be 0.002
